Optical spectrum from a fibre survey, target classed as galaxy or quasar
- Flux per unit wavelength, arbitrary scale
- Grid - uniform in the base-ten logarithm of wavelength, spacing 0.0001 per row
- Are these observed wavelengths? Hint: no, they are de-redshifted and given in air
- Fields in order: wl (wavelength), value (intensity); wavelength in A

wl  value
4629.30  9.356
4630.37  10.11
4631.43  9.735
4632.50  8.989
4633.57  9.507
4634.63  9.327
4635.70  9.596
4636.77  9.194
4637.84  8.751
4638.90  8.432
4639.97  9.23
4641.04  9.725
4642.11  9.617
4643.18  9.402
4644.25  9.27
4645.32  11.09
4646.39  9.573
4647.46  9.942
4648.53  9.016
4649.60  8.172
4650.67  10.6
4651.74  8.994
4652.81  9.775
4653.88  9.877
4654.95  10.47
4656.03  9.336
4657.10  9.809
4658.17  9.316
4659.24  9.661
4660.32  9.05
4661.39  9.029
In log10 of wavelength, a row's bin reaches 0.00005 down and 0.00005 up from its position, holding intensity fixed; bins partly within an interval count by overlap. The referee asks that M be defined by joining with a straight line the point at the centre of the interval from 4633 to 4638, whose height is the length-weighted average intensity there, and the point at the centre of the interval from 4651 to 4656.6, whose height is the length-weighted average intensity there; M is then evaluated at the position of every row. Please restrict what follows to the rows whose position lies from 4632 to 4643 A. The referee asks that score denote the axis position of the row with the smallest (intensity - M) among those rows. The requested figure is 4638.90 A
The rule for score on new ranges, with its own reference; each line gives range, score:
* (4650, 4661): 4660.32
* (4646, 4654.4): 4649.60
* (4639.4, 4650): 4649.60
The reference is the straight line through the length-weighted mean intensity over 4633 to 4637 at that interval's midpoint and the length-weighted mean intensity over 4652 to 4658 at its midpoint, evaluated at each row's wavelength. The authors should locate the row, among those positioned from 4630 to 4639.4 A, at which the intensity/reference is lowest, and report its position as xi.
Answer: 4638.90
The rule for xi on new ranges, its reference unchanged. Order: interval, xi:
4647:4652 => 4649.60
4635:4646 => 4638.90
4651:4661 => 4660.32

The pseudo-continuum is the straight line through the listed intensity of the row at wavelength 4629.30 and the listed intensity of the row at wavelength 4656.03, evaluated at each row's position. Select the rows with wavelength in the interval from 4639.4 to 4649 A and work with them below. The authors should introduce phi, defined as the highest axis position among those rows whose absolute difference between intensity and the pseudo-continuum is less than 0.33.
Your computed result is 4648.53 A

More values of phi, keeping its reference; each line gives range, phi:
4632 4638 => 4636.77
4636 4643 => 4642.11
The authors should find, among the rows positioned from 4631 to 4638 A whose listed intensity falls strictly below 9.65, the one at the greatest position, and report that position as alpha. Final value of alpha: 4637.84 A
